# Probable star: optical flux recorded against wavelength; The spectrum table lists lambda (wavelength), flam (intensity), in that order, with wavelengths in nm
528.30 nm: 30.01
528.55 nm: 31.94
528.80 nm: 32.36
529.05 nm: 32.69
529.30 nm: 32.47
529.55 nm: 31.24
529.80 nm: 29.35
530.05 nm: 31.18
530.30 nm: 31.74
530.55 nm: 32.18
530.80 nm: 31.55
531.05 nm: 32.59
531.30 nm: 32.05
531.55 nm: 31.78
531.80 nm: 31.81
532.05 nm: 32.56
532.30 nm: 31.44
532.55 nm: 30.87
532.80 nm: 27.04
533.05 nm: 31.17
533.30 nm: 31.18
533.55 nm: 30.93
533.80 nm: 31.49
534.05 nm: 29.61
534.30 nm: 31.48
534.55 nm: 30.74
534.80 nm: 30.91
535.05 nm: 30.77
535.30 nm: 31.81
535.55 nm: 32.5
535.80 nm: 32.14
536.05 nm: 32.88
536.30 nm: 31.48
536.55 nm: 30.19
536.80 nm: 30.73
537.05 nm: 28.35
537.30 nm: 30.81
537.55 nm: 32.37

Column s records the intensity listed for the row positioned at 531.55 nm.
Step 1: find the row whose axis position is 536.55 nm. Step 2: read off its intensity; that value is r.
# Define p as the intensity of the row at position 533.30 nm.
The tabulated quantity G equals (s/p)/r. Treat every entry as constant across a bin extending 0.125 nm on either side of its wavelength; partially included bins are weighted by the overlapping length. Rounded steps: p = 31.18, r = 30.19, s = 31.78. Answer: 0.0338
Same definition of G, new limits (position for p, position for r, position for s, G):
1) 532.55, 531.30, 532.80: 0.0273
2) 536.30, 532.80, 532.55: 0.0363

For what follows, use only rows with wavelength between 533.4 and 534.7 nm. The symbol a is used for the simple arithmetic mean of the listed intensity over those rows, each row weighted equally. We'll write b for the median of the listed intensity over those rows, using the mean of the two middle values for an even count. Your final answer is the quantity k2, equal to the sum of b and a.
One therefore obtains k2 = 61.8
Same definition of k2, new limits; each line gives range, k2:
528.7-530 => 64.0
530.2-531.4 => 64.1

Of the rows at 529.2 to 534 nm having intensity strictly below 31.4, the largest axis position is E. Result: 533.55 nm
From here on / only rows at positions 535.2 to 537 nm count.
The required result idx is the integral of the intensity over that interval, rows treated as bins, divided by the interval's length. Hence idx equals 31.5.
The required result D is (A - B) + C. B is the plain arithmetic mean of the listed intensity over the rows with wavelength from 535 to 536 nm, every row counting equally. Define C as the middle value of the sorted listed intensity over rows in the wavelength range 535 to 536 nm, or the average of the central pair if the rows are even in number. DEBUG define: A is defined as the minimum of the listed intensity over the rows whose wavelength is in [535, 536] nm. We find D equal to 30.9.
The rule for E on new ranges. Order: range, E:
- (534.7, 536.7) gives 536.55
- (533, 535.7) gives 535.05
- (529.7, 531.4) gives 530.05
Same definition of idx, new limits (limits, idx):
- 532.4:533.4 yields 30.1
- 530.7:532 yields 32.0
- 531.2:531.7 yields 31.9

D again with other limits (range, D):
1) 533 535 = 29.7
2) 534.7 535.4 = 30.5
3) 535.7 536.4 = 31.5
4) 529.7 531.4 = 29.6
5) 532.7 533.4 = 28.4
